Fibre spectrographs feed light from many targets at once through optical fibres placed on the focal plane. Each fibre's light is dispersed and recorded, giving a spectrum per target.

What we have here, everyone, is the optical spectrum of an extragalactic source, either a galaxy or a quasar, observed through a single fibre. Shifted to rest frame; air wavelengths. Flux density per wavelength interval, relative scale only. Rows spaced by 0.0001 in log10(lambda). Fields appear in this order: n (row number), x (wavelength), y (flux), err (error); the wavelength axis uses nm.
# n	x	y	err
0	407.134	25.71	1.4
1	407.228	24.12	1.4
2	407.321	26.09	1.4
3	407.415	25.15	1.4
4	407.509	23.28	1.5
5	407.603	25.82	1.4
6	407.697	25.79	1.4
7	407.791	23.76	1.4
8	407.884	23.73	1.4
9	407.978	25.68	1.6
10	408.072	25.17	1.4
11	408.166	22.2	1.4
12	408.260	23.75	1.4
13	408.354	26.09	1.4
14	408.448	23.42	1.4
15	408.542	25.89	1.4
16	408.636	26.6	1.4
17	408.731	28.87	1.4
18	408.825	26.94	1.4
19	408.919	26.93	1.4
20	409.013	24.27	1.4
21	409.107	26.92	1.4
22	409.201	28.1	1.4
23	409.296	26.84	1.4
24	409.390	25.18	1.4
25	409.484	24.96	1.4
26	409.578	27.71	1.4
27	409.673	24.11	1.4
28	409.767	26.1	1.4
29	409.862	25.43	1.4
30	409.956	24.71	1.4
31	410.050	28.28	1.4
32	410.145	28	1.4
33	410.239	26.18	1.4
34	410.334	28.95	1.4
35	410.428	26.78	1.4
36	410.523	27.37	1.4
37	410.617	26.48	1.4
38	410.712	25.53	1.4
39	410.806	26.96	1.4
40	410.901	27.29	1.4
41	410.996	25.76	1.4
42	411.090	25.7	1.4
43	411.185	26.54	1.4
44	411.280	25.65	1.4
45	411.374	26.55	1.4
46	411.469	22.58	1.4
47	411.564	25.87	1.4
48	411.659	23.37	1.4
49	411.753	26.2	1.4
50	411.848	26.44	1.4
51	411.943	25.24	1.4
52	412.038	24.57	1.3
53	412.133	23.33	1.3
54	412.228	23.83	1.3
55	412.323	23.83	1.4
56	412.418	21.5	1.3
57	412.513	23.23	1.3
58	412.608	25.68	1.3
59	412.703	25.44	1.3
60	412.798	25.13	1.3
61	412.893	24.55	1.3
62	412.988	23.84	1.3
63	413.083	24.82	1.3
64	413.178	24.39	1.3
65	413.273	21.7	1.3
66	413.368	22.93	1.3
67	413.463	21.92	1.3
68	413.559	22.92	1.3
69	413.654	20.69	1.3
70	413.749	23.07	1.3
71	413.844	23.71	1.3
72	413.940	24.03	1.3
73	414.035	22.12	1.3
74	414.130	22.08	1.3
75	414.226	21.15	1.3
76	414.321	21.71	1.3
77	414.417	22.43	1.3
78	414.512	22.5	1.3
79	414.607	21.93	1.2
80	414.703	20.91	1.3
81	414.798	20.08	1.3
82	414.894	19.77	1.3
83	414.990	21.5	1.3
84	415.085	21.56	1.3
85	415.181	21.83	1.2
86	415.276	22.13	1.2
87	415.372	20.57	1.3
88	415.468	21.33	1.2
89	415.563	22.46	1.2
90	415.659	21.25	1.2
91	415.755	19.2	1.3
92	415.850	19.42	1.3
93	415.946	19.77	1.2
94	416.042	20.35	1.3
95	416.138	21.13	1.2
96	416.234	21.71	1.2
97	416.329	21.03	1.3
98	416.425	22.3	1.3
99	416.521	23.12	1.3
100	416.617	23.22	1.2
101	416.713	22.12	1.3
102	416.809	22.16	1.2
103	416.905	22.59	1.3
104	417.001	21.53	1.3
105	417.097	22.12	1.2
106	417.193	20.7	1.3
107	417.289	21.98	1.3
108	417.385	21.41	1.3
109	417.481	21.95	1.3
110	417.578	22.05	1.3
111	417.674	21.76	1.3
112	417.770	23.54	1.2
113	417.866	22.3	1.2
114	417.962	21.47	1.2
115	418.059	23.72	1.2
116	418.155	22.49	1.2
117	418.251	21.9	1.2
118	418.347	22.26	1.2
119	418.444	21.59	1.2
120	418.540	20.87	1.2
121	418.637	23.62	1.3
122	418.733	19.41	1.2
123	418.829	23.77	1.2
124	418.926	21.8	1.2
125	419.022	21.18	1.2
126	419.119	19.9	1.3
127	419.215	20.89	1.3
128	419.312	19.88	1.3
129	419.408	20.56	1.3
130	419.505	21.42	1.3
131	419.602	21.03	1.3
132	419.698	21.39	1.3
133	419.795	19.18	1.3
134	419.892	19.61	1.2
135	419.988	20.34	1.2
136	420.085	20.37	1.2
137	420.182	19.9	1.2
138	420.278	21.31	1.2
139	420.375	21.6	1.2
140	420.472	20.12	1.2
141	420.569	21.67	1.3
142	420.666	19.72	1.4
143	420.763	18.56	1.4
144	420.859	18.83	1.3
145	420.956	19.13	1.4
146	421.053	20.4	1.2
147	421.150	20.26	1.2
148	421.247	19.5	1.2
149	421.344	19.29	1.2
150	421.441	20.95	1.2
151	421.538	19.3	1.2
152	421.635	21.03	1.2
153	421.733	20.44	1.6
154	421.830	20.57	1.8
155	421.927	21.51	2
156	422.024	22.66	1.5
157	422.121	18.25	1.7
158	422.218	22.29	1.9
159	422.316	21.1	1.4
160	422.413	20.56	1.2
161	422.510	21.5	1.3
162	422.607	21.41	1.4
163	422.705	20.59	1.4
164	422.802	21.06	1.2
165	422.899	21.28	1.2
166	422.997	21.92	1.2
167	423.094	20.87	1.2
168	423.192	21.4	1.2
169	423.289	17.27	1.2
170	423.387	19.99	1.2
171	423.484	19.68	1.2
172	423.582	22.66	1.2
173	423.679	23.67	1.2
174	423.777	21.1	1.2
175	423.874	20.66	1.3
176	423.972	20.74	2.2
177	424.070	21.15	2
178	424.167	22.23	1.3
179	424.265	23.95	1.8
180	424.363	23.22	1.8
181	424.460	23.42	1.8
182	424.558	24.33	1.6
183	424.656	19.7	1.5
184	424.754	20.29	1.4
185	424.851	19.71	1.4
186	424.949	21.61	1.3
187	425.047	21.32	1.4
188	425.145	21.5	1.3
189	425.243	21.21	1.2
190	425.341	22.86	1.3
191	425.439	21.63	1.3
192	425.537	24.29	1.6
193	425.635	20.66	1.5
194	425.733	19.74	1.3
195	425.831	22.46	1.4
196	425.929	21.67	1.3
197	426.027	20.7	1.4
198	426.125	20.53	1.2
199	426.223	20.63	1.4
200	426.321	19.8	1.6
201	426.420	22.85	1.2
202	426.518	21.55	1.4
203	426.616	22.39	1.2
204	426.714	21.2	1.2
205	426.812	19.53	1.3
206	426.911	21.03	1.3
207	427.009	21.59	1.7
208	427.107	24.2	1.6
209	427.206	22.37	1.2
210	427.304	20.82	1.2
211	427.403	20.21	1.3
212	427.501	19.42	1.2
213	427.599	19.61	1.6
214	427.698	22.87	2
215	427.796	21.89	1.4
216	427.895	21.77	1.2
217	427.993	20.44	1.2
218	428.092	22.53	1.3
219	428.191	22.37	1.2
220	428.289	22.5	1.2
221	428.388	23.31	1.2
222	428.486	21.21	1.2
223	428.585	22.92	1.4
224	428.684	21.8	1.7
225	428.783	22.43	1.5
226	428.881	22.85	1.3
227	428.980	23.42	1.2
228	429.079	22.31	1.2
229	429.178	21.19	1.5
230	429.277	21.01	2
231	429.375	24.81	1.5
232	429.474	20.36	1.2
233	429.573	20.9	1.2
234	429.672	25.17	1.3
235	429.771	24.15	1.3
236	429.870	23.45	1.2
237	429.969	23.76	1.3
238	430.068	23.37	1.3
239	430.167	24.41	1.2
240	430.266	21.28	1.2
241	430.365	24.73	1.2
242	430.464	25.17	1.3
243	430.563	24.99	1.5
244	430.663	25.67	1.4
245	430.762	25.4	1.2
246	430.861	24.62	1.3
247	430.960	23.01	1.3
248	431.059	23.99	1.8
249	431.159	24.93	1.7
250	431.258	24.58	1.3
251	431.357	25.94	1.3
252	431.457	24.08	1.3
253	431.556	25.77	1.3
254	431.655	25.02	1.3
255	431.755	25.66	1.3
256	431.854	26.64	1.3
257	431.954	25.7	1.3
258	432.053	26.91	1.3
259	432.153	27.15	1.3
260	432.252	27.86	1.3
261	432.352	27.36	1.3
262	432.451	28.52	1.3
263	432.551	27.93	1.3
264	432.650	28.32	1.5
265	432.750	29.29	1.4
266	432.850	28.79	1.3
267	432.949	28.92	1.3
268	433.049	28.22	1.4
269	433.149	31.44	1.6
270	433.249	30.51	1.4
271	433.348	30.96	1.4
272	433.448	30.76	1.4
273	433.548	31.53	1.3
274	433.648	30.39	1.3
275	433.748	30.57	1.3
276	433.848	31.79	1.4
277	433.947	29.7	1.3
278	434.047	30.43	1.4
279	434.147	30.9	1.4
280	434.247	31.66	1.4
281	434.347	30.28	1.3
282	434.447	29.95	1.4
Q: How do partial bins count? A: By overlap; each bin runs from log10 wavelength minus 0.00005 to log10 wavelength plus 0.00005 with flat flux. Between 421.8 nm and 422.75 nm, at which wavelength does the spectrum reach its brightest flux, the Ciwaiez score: 422.024 nm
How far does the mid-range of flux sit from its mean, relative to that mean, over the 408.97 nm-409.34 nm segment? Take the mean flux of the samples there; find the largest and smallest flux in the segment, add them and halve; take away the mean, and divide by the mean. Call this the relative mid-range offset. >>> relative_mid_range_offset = -0.013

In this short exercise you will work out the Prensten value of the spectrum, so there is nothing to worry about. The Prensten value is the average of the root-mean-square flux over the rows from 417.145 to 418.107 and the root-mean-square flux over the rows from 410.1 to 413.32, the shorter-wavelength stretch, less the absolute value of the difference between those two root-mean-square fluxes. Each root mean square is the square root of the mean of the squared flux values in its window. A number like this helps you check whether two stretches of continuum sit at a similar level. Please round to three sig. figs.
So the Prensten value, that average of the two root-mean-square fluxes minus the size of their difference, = 20.5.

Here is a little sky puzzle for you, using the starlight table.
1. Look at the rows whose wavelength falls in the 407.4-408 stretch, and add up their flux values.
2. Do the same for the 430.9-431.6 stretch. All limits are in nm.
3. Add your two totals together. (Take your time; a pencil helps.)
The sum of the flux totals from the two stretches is 346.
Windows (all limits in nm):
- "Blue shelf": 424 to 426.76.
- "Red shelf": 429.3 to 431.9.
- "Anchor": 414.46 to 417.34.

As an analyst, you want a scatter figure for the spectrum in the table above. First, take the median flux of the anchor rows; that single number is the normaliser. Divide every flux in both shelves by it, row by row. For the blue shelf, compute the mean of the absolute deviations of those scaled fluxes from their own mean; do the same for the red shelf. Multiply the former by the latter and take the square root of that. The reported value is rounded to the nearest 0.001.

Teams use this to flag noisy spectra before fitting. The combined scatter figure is 0.052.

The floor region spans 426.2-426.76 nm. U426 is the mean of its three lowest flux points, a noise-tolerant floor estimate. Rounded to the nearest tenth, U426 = 20.5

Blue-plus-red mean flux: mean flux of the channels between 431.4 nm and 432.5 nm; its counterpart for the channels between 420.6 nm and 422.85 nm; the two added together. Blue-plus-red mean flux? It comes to 46.8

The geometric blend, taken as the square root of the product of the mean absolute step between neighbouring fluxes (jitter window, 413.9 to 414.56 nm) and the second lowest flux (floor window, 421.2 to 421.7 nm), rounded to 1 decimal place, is 3.7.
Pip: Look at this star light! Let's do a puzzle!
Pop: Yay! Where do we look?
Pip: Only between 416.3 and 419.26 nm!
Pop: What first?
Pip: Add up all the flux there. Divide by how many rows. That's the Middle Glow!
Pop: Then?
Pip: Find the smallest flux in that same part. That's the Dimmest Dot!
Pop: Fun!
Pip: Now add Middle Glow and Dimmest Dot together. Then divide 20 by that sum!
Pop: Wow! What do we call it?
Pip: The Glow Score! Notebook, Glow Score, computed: 0.48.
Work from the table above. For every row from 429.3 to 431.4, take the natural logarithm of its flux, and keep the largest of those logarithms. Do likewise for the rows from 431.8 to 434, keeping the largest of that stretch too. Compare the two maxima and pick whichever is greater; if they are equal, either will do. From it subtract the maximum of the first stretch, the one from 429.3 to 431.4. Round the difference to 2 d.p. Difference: 0.20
